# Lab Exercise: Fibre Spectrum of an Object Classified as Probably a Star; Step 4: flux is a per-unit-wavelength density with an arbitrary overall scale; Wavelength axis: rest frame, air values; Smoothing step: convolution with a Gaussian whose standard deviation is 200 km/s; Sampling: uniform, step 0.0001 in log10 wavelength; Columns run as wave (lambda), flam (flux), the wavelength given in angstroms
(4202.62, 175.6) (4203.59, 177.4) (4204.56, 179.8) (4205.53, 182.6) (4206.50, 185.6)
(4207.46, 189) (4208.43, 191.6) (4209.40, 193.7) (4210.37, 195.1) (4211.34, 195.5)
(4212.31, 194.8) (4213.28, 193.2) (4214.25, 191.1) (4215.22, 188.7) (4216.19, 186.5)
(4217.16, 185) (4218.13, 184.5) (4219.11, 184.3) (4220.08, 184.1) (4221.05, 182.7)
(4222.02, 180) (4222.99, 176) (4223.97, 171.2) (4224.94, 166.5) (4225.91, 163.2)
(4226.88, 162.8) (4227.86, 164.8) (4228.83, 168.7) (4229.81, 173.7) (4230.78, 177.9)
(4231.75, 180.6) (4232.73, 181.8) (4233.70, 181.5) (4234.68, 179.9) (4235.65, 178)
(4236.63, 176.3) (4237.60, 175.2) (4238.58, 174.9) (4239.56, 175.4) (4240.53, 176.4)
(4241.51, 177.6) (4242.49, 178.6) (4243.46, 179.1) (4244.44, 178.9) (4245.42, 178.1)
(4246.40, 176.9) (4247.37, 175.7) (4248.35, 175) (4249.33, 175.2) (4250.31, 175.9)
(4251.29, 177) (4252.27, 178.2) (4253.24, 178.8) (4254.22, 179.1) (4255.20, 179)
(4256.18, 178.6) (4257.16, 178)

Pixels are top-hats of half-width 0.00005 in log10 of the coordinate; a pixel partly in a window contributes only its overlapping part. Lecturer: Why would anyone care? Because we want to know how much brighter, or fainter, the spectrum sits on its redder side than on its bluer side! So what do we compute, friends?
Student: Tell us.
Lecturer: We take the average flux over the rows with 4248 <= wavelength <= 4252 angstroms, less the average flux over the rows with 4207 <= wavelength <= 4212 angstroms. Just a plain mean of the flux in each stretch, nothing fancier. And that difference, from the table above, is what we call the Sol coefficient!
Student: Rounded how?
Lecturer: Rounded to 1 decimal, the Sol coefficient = -17.2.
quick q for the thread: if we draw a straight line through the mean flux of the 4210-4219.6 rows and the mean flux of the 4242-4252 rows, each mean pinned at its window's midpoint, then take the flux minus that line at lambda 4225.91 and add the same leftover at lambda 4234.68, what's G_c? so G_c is -24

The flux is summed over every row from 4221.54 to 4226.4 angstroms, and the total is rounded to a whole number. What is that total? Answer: 857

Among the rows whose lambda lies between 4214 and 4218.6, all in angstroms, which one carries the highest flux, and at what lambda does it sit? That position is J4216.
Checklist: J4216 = 4214.25 angstroms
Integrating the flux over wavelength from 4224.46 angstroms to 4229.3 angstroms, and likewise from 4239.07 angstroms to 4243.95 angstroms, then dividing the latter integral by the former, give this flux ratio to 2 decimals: 1.08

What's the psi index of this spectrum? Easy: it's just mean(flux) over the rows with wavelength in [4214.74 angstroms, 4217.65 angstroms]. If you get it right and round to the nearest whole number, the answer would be 187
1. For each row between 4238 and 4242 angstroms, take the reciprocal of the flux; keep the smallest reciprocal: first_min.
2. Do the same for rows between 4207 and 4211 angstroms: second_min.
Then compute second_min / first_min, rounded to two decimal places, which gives 0.91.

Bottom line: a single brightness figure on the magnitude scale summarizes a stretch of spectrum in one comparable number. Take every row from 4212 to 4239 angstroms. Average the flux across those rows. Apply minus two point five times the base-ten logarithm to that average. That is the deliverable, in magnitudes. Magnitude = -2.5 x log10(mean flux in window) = -5.631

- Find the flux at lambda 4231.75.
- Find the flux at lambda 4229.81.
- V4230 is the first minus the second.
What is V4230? 7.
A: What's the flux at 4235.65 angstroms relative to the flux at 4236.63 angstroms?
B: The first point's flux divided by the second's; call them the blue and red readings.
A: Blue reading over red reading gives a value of 1.01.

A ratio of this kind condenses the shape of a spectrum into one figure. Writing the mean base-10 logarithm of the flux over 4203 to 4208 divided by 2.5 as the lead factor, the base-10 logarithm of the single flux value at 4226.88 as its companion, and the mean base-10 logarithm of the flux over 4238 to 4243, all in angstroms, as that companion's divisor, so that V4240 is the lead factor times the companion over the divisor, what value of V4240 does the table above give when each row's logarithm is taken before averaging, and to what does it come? 0.891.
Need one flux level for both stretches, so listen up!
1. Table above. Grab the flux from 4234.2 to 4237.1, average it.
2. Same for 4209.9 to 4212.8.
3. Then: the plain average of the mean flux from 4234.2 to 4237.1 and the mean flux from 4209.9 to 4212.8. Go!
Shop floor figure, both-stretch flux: 187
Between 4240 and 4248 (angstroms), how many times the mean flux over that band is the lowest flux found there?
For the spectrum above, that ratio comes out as 0.989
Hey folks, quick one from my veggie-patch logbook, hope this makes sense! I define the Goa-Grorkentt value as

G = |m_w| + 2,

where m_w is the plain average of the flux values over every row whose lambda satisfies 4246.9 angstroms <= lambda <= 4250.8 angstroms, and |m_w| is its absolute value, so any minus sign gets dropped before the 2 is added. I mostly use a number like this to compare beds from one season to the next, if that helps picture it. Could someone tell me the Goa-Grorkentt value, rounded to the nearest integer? 177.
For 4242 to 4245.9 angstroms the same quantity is 181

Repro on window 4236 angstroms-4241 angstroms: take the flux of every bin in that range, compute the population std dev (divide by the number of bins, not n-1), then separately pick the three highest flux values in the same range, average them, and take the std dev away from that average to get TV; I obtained 175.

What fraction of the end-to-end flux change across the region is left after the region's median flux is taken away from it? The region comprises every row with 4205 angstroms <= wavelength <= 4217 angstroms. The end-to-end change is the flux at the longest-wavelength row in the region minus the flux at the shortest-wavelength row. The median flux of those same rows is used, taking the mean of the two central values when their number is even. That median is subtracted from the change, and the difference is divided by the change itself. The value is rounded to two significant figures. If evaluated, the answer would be -48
